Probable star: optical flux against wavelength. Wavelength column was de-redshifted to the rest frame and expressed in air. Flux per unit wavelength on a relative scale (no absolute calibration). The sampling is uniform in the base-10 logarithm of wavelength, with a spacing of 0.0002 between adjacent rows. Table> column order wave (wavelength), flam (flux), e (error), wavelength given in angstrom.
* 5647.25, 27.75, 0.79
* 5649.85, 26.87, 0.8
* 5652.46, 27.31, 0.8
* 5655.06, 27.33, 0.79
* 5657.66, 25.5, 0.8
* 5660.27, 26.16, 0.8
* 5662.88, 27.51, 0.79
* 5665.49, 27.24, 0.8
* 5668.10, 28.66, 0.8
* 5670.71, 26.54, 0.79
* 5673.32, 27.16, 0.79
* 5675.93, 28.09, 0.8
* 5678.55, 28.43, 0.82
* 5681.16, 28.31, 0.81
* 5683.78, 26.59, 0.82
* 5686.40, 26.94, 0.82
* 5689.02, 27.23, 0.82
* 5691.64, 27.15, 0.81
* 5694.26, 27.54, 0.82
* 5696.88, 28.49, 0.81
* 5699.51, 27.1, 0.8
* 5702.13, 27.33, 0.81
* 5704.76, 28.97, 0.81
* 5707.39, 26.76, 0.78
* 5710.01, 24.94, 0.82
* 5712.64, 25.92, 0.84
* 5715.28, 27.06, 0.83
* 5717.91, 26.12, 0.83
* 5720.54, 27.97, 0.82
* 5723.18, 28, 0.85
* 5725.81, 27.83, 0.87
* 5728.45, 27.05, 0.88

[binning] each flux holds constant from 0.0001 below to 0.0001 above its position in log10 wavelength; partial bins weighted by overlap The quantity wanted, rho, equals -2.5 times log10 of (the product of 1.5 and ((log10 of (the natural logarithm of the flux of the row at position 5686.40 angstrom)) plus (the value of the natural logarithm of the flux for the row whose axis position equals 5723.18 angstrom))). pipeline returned -1.904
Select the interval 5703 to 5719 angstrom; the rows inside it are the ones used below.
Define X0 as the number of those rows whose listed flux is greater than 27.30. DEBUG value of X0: 1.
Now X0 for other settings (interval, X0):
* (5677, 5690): 2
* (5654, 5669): 3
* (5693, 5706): 4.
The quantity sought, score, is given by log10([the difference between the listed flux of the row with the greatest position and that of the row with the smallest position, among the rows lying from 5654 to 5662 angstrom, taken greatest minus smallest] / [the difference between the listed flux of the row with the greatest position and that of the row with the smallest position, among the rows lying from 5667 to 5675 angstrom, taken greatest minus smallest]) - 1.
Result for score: -1.11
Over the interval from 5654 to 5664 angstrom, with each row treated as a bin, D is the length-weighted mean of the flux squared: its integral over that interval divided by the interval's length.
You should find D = 708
